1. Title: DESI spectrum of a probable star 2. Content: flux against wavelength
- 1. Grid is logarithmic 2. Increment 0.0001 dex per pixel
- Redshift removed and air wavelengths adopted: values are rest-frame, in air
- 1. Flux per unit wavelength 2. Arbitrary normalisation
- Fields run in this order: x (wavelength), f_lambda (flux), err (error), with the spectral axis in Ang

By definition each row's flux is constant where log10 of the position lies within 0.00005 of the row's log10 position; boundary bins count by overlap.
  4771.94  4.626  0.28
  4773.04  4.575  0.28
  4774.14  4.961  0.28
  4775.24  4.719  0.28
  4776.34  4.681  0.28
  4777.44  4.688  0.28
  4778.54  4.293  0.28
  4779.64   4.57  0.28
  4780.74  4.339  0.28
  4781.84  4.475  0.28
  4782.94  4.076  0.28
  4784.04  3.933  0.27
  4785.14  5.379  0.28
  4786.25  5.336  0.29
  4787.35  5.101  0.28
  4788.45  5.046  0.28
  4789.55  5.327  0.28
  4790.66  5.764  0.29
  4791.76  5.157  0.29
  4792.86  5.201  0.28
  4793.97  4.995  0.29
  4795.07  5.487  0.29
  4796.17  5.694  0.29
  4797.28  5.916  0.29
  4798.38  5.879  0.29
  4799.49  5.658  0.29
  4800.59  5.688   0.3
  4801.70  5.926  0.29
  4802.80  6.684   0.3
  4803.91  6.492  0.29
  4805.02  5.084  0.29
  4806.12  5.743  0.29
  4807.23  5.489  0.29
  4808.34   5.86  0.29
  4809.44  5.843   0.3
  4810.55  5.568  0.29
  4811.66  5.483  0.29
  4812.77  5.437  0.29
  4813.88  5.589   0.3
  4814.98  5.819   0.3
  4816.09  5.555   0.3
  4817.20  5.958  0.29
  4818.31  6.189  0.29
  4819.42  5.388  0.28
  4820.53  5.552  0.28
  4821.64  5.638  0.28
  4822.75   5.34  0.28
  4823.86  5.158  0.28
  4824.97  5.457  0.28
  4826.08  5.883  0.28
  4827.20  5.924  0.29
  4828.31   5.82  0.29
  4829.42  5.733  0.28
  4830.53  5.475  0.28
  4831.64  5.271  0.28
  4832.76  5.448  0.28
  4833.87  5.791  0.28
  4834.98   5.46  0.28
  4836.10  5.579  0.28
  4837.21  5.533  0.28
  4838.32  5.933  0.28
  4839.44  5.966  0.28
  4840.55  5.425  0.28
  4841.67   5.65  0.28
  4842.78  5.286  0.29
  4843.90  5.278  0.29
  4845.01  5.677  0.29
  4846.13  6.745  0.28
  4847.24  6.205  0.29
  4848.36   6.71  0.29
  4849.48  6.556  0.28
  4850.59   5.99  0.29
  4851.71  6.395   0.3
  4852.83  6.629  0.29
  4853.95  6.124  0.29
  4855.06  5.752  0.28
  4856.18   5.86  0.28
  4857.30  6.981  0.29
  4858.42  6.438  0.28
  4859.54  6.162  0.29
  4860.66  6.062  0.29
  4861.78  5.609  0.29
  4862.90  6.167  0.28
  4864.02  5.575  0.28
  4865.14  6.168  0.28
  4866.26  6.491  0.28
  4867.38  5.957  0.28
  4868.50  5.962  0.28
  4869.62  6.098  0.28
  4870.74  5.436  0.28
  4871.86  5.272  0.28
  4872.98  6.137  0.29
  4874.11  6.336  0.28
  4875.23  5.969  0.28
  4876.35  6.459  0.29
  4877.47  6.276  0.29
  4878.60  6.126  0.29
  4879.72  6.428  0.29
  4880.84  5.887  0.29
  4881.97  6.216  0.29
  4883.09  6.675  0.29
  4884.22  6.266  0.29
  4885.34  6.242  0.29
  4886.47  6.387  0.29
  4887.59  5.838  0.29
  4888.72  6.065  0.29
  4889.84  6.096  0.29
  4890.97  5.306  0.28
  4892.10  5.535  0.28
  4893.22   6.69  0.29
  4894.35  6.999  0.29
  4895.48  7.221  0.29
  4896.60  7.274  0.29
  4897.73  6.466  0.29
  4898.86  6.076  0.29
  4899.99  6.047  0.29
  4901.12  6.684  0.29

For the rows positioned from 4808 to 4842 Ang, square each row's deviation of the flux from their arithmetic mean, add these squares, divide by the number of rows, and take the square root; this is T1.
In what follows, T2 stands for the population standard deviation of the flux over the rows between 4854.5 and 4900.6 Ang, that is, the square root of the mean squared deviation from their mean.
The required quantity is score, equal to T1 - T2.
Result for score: -0.22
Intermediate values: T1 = 0.24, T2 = 0.46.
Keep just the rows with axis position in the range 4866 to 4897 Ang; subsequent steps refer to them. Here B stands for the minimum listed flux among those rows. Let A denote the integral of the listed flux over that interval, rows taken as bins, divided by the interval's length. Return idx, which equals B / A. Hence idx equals 0.85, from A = 6.2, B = 5.272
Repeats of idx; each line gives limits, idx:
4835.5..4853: 0.89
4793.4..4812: 0.87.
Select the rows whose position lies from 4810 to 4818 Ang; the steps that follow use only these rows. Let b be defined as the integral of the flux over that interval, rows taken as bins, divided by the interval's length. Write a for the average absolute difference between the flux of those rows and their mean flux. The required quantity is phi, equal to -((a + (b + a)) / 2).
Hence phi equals -2.97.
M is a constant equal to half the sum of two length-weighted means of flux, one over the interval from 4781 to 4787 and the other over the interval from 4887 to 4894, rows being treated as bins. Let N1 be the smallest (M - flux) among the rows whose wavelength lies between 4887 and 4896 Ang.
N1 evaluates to -1.9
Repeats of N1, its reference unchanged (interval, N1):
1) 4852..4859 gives -1.7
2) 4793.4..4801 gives -0.6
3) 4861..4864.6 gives -0.9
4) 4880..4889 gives -1.4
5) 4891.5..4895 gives -1.7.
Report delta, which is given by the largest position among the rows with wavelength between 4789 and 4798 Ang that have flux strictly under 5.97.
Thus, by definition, 4797.28 Ang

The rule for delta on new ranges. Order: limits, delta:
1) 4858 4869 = 4868.50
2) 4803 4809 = 4808.34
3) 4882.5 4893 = 4892.10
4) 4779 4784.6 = 4784.04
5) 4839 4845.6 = 4845.01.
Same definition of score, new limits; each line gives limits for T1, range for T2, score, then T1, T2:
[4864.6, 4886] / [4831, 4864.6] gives -0.14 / 0.33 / 0.47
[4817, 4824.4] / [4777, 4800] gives -0.25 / 0.34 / 0.59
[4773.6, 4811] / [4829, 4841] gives 0.43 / 0.64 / 0.21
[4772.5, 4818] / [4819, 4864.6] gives 0.16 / 0.61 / 0.45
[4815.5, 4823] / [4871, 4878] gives -0.11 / 0.28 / 0.39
